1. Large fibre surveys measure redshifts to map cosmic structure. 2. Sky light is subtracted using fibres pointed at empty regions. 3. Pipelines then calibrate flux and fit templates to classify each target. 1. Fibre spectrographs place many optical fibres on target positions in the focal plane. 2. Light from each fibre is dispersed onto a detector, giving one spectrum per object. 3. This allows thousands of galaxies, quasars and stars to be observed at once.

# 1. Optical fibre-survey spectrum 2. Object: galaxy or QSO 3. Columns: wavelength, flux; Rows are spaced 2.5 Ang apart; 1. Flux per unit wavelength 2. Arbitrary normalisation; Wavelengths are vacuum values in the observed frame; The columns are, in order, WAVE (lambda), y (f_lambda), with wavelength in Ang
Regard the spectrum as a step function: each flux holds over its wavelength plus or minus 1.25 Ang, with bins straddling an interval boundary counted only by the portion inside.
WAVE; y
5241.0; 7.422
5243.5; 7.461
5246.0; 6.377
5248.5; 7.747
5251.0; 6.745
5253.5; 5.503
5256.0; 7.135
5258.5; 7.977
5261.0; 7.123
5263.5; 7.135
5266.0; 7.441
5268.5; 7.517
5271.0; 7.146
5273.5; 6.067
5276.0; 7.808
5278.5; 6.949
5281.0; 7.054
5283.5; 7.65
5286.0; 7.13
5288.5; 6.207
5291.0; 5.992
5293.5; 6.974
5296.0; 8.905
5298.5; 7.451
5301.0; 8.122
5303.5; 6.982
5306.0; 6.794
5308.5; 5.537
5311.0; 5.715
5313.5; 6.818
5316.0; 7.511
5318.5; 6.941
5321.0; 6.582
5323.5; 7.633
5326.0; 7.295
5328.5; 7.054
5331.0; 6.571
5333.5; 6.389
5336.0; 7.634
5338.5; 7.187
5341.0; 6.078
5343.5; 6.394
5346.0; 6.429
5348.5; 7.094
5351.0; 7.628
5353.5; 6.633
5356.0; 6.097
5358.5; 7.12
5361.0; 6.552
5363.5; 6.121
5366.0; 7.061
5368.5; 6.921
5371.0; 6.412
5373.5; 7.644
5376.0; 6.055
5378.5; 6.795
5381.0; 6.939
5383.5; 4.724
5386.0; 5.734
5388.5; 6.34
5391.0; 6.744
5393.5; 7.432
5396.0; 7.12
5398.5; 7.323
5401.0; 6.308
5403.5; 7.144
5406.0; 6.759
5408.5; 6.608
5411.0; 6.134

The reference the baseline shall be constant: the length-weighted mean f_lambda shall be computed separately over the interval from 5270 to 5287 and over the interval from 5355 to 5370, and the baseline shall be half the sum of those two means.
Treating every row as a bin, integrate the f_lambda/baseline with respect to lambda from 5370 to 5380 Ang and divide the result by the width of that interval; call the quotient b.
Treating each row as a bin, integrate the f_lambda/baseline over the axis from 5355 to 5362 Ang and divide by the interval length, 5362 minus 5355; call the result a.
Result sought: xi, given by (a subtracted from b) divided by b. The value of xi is 0.019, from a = 0.96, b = 0.98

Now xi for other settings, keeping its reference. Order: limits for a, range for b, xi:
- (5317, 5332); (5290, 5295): -0.060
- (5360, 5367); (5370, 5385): -0.023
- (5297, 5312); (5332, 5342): 0.002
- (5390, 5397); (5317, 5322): -0.044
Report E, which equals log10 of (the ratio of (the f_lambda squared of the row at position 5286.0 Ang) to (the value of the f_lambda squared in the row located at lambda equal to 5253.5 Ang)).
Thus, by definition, 0.22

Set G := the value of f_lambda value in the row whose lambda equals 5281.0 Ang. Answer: 7.054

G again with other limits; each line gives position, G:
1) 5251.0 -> 6.745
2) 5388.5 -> 6.34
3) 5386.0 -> 5.734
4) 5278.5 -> 6.949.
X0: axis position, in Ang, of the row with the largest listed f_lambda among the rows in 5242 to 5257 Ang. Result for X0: 5248.5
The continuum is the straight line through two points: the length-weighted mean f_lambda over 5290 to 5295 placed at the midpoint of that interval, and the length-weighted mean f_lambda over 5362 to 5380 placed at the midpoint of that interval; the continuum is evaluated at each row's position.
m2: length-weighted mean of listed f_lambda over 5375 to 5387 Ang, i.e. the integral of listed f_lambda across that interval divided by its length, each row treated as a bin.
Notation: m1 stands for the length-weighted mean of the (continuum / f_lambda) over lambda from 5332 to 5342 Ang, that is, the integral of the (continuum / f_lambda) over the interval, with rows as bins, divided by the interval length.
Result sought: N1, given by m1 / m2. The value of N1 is 0.163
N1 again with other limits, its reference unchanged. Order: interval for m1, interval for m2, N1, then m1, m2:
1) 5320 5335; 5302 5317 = 0.147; 0.97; 6.6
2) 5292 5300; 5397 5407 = 0.126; 0.87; 6.9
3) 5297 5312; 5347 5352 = 0.136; 0.99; 7.3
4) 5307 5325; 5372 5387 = 0.159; 1.01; 6.3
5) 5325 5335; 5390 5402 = 0.140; 0.98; 7.0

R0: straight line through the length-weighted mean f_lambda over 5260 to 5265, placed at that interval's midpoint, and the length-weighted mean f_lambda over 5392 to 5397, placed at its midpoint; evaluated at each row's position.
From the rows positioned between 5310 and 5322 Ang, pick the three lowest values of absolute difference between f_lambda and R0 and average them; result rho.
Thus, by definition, 0.31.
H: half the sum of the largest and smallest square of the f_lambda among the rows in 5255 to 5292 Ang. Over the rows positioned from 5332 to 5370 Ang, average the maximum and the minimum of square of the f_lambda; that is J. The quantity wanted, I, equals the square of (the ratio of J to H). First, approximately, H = 50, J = 47.6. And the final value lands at 0.9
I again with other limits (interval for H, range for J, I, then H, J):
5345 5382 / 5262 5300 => 1.5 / 48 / 57.6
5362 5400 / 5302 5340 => 1.2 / 40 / 44.5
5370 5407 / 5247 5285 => 1.4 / 40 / 47.0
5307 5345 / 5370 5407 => 0.8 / 44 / 40.4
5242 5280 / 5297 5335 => 1.1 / 47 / 48.3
